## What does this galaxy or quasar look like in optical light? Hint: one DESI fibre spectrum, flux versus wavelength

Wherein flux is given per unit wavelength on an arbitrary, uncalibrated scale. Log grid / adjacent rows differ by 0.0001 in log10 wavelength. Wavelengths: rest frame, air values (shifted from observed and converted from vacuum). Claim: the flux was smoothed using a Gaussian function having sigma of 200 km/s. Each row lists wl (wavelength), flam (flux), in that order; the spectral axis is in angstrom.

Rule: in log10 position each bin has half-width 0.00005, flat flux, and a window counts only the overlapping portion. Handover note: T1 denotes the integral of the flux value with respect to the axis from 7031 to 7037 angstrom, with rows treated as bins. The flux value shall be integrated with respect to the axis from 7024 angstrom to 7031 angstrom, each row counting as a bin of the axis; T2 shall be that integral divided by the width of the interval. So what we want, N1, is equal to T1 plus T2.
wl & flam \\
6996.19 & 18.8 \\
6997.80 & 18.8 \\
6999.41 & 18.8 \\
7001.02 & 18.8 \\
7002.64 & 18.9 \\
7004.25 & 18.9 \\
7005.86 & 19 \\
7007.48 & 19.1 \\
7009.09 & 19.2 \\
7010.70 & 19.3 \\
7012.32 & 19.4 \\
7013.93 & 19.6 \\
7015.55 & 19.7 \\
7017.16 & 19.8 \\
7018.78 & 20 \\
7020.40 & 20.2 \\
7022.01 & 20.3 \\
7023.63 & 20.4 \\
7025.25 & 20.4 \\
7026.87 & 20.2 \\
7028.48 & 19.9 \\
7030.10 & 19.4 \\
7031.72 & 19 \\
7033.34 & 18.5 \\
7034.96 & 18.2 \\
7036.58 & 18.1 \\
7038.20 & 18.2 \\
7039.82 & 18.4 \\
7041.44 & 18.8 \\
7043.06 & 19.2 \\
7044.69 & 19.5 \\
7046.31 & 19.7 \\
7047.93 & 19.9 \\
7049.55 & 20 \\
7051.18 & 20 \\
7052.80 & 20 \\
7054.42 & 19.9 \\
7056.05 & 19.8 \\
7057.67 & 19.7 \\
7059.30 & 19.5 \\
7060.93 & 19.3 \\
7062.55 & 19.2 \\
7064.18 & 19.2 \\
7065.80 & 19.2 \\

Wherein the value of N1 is 131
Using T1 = 111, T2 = 20.0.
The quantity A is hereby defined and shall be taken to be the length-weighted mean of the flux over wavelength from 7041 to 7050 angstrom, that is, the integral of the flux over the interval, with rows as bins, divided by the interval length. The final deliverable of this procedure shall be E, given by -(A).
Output -19.5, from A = 19.5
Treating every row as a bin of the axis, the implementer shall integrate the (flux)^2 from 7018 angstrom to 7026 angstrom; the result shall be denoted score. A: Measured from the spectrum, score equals 3283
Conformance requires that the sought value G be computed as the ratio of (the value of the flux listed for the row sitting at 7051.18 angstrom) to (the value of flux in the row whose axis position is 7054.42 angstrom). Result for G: 1.01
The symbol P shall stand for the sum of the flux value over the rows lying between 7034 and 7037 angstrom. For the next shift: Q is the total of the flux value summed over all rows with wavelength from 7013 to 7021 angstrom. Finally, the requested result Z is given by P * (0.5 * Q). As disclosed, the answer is 1802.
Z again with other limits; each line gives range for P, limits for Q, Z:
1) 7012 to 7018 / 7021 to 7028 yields 3191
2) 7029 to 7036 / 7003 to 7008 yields 2140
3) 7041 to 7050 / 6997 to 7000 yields 2201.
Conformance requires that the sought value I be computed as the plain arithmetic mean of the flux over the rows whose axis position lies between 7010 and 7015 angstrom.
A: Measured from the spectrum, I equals 19.4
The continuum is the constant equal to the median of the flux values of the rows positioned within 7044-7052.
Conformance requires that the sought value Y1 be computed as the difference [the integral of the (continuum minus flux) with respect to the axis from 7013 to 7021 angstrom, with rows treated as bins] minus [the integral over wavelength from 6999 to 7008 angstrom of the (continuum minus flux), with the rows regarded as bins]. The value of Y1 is -8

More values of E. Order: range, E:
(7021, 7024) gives -20.4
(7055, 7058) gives -19.8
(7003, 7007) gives -19.0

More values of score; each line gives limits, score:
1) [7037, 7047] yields 3584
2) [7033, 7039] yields 1994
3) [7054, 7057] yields 1180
